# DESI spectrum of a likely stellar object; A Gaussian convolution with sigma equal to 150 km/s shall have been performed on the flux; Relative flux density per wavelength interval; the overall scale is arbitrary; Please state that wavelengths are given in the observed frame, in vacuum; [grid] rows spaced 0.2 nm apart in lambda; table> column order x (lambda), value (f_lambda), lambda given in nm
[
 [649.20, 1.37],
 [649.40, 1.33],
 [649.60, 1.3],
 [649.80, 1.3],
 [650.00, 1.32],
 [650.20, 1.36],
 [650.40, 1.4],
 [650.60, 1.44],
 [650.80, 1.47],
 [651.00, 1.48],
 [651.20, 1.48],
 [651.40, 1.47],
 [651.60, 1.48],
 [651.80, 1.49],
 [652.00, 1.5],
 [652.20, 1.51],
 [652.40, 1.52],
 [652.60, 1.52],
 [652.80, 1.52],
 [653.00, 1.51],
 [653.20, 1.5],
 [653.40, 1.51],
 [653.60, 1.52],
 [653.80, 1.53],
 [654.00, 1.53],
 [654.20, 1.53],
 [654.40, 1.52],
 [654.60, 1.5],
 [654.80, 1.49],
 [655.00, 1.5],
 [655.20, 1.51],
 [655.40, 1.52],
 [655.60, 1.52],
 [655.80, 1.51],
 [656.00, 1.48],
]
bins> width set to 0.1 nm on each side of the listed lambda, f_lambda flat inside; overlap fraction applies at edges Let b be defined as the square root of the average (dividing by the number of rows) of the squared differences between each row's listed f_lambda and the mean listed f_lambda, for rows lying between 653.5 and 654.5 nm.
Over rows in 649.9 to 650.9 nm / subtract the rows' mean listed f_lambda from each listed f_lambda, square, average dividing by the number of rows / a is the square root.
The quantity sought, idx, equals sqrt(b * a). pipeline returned 0.016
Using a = 0.0538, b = 0.005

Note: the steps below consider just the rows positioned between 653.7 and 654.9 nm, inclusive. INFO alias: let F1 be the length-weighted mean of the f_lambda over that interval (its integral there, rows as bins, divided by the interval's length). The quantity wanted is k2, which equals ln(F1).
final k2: 0.417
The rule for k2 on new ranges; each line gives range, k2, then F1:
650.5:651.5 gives 0.384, 1.47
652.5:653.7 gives 0.414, 1.51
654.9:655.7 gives 0.414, 1.51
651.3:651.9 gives 0.392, 1.48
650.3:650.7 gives 0.351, 1.42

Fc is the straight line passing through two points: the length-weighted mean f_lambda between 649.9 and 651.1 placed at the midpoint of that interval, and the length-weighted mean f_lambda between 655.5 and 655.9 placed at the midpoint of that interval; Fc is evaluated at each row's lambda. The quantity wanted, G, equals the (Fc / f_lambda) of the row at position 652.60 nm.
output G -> 0.96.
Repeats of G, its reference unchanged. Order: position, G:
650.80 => 0.96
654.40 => 0.98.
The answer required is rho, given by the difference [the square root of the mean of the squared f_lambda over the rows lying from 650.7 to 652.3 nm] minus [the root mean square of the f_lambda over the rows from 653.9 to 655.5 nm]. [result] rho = -0.03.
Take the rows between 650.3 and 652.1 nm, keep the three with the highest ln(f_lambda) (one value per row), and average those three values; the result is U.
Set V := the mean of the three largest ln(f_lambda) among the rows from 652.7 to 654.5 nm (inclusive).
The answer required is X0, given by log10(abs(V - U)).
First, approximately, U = 0.3988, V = 0.425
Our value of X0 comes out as -1.6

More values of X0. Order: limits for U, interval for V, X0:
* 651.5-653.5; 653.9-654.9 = -2.4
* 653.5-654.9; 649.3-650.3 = -0.9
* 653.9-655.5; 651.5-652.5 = -2.0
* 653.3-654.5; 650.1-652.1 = -1.6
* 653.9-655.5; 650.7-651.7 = -1.5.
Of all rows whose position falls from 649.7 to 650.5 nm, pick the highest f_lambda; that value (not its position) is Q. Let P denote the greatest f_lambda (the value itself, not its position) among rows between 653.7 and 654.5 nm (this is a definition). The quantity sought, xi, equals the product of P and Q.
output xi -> 2.14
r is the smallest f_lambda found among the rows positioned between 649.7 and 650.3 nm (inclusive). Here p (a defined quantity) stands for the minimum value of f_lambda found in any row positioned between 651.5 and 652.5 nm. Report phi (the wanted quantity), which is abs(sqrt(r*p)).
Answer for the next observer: 1.387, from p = 1.48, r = 1.3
